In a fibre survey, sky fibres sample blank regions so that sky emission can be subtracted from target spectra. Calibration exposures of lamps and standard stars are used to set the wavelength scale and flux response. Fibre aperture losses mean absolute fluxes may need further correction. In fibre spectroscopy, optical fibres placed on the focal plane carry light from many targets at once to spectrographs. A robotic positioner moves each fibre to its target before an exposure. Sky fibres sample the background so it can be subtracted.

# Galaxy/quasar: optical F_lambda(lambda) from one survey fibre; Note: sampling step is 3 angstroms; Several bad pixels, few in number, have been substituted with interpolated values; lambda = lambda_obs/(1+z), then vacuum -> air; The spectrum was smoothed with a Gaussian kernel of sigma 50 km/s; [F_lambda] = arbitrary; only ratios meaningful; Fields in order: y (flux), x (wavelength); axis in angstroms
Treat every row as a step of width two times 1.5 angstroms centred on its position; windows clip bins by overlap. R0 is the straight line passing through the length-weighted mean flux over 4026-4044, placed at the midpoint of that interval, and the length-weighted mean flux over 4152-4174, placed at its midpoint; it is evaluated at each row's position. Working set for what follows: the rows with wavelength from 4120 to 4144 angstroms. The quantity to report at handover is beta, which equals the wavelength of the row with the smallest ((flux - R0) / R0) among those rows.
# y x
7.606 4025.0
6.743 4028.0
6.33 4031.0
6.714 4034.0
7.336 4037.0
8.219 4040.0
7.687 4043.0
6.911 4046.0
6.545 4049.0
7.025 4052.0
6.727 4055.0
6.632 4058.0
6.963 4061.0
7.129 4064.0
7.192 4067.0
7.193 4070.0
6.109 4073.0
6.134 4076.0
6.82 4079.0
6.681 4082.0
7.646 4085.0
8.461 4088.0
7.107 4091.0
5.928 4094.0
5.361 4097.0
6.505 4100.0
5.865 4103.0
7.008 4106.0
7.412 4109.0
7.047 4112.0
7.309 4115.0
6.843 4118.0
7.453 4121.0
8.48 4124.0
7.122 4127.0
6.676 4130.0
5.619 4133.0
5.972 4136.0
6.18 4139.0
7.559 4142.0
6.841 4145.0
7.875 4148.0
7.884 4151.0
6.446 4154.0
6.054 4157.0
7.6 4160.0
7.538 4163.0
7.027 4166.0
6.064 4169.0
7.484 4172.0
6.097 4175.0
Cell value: 4133.0 angstroms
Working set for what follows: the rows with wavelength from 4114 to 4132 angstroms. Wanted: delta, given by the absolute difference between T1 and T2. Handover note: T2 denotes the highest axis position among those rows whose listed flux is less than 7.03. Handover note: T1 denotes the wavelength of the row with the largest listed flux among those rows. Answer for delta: 6 angstroms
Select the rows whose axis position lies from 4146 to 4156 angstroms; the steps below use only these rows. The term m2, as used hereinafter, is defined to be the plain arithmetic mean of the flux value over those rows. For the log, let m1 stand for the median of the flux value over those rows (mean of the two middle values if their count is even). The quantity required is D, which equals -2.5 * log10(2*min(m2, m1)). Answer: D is -2.93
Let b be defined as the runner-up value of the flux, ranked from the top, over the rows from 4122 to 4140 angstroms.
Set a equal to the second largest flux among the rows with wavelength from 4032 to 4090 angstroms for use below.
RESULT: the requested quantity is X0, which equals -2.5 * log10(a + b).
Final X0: -2.965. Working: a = 8.219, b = 7.122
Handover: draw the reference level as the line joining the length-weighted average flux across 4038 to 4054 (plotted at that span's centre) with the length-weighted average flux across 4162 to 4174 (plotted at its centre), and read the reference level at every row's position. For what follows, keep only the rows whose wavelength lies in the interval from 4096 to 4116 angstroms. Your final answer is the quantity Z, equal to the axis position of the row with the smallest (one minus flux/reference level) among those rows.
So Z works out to 4109.0 angstroms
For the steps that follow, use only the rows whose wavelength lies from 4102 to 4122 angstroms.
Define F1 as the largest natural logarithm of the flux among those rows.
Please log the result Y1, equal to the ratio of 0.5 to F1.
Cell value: 0.249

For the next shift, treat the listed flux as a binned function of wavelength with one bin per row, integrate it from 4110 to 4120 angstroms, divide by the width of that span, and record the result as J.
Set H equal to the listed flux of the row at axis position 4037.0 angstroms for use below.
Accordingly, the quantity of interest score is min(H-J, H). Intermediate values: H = 7.336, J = 7.10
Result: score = 0.23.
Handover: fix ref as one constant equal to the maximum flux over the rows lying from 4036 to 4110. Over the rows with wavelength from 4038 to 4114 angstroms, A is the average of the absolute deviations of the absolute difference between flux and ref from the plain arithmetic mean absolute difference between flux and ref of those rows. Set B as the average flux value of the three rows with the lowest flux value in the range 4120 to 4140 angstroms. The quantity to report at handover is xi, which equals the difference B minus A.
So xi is 5.4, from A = 0.52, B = 5.9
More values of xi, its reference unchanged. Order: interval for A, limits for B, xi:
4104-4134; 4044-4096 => 5.6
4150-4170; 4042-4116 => 5.1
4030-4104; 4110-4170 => 5.3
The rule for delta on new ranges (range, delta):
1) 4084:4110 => 18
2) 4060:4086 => 3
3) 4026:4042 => 6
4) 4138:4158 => 6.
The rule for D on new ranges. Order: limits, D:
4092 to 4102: -2.68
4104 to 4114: -2.87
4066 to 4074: -2.84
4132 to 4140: -2.68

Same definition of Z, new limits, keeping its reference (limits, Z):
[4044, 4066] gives 4064.0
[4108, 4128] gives 4124.0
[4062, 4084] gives 4070.0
